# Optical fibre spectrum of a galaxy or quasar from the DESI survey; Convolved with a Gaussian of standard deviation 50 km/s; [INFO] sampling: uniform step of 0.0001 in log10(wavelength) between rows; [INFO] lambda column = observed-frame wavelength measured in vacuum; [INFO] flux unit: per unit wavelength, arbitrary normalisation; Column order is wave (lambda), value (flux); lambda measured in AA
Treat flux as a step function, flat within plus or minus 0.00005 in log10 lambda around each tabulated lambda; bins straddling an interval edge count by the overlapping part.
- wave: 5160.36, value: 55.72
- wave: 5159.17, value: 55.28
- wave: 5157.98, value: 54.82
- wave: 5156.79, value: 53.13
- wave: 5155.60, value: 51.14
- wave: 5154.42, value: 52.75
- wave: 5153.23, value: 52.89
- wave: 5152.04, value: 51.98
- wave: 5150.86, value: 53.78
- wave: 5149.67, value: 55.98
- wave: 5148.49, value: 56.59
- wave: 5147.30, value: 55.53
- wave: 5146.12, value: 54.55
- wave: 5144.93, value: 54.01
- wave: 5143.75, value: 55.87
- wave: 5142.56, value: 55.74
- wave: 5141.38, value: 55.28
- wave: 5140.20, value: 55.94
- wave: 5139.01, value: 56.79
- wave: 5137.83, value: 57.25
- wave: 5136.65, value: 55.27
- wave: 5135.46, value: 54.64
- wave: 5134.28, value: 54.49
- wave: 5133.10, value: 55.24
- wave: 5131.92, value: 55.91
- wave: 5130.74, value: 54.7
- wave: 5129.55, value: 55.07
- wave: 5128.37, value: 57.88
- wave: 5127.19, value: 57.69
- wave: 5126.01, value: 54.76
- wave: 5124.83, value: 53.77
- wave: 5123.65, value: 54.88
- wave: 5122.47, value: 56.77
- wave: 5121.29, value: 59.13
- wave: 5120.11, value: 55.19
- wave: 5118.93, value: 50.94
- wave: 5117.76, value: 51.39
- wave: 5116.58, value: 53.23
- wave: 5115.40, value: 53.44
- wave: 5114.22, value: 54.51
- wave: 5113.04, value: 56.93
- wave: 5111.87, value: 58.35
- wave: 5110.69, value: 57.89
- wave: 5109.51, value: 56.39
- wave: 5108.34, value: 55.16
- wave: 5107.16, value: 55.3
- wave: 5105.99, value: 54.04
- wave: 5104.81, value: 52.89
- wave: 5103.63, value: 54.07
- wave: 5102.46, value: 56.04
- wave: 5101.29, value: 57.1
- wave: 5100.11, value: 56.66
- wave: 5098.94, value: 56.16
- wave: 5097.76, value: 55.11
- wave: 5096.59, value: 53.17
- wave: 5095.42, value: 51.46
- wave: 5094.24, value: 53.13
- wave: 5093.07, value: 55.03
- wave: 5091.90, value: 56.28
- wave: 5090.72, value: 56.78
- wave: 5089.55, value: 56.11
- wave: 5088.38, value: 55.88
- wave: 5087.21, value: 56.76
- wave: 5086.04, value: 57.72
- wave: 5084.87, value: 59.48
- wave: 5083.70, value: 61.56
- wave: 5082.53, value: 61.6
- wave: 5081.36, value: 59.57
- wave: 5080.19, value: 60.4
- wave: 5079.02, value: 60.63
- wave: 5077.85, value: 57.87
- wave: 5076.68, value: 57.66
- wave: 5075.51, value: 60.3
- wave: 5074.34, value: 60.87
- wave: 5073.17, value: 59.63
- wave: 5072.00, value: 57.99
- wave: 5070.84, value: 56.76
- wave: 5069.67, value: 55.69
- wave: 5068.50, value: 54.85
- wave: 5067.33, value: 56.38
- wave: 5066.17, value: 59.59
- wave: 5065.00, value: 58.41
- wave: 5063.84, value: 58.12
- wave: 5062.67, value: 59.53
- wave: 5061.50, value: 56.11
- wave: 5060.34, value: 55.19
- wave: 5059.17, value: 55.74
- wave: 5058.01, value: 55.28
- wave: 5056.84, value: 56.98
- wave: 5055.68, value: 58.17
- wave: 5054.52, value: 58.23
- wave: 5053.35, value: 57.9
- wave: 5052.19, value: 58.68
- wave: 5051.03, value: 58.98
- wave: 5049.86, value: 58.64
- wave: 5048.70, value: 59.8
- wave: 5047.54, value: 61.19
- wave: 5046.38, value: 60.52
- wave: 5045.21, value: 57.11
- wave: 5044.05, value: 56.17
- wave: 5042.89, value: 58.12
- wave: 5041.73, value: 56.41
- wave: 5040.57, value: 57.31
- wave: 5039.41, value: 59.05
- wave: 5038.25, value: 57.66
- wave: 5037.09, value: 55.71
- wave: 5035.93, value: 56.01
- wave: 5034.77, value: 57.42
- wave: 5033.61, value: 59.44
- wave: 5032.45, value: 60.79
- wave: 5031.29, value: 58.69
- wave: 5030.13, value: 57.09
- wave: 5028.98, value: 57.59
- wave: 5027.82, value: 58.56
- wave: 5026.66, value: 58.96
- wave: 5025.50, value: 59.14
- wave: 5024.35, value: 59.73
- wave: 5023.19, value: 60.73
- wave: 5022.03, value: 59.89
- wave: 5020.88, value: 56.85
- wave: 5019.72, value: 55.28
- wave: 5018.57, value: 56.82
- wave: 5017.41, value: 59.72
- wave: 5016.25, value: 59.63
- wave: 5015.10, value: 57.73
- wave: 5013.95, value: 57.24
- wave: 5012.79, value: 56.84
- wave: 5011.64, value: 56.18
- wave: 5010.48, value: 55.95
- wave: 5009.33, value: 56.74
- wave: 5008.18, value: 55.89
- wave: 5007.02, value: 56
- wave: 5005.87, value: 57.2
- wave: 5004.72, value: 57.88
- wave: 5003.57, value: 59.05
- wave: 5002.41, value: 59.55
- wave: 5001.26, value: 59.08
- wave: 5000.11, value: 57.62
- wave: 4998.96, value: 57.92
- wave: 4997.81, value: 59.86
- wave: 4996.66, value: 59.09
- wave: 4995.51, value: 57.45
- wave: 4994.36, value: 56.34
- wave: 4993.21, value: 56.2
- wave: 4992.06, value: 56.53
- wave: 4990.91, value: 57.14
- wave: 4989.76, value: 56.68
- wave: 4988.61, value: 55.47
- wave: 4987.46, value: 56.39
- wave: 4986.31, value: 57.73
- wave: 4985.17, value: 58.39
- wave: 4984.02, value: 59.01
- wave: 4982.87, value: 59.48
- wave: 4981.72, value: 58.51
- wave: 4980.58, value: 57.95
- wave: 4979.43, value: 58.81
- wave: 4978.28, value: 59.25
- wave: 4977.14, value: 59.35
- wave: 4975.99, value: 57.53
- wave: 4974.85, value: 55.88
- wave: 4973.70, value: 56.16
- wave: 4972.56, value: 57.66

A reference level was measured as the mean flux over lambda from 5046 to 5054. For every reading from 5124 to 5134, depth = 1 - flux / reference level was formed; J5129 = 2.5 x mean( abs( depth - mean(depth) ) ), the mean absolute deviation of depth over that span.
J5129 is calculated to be 0.048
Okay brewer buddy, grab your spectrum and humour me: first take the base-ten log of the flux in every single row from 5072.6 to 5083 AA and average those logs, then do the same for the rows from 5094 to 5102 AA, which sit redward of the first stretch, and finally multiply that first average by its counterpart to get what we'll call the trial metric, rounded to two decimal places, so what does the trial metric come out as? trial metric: 3.09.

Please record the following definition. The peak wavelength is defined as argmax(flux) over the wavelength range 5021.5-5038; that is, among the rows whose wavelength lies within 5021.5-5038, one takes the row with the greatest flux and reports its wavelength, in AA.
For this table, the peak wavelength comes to 5032.45 AA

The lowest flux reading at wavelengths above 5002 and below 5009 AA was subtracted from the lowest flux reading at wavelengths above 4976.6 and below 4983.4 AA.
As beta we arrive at 2.1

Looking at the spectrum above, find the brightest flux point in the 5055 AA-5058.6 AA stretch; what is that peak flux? 58.17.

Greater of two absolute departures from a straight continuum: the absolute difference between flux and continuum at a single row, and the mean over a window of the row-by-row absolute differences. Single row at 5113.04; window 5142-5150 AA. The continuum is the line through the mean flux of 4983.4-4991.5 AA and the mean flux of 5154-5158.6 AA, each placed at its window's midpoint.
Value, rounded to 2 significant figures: 2.9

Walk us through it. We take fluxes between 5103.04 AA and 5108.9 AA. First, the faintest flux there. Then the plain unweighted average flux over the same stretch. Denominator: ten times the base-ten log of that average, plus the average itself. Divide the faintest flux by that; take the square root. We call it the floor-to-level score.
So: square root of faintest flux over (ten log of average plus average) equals 0.859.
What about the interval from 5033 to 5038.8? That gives 0.863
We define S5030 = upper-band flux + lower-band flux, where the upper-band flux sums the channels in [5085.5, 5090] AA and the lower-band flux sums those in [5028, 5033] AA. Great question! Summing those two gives 461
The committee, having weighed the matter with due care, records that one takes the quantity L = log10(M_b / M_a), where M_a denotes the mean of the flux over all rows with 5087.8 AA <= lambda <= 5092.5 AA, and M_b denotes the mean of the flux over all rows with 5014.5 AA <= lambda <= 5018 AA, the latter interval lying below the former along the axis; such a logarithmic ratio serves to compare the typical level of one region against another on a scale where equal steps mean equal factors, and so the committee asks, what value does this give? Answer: 0.021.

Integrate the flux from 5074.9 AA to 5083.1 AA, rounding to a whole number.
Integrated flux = 489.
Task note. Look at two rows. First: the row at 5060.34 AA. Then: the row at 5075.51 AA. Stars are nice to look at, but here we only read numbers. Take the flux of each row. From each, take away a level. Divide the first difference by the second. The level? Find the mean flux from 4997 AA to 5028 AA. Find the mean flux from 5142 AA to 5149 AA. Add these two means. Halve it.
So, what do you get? -0.4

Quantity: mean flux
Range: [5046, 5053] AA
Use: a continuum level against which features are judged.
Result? 60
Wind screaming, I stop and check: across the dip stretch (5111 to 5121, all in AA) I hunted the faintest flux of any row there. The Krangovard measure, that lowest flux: 50.94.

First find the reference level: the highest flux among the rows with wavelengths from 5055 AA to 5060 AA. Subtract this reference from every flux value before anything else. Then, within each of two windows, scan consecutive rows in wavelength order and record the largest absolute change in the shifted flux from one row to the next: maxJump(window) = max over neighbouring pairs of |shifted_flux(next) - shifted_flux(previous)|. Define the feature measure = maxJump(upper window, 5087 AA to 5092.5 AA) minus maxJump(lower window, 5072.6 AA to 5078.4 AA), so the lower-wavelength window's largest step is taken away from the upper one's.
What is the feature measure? -1.76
